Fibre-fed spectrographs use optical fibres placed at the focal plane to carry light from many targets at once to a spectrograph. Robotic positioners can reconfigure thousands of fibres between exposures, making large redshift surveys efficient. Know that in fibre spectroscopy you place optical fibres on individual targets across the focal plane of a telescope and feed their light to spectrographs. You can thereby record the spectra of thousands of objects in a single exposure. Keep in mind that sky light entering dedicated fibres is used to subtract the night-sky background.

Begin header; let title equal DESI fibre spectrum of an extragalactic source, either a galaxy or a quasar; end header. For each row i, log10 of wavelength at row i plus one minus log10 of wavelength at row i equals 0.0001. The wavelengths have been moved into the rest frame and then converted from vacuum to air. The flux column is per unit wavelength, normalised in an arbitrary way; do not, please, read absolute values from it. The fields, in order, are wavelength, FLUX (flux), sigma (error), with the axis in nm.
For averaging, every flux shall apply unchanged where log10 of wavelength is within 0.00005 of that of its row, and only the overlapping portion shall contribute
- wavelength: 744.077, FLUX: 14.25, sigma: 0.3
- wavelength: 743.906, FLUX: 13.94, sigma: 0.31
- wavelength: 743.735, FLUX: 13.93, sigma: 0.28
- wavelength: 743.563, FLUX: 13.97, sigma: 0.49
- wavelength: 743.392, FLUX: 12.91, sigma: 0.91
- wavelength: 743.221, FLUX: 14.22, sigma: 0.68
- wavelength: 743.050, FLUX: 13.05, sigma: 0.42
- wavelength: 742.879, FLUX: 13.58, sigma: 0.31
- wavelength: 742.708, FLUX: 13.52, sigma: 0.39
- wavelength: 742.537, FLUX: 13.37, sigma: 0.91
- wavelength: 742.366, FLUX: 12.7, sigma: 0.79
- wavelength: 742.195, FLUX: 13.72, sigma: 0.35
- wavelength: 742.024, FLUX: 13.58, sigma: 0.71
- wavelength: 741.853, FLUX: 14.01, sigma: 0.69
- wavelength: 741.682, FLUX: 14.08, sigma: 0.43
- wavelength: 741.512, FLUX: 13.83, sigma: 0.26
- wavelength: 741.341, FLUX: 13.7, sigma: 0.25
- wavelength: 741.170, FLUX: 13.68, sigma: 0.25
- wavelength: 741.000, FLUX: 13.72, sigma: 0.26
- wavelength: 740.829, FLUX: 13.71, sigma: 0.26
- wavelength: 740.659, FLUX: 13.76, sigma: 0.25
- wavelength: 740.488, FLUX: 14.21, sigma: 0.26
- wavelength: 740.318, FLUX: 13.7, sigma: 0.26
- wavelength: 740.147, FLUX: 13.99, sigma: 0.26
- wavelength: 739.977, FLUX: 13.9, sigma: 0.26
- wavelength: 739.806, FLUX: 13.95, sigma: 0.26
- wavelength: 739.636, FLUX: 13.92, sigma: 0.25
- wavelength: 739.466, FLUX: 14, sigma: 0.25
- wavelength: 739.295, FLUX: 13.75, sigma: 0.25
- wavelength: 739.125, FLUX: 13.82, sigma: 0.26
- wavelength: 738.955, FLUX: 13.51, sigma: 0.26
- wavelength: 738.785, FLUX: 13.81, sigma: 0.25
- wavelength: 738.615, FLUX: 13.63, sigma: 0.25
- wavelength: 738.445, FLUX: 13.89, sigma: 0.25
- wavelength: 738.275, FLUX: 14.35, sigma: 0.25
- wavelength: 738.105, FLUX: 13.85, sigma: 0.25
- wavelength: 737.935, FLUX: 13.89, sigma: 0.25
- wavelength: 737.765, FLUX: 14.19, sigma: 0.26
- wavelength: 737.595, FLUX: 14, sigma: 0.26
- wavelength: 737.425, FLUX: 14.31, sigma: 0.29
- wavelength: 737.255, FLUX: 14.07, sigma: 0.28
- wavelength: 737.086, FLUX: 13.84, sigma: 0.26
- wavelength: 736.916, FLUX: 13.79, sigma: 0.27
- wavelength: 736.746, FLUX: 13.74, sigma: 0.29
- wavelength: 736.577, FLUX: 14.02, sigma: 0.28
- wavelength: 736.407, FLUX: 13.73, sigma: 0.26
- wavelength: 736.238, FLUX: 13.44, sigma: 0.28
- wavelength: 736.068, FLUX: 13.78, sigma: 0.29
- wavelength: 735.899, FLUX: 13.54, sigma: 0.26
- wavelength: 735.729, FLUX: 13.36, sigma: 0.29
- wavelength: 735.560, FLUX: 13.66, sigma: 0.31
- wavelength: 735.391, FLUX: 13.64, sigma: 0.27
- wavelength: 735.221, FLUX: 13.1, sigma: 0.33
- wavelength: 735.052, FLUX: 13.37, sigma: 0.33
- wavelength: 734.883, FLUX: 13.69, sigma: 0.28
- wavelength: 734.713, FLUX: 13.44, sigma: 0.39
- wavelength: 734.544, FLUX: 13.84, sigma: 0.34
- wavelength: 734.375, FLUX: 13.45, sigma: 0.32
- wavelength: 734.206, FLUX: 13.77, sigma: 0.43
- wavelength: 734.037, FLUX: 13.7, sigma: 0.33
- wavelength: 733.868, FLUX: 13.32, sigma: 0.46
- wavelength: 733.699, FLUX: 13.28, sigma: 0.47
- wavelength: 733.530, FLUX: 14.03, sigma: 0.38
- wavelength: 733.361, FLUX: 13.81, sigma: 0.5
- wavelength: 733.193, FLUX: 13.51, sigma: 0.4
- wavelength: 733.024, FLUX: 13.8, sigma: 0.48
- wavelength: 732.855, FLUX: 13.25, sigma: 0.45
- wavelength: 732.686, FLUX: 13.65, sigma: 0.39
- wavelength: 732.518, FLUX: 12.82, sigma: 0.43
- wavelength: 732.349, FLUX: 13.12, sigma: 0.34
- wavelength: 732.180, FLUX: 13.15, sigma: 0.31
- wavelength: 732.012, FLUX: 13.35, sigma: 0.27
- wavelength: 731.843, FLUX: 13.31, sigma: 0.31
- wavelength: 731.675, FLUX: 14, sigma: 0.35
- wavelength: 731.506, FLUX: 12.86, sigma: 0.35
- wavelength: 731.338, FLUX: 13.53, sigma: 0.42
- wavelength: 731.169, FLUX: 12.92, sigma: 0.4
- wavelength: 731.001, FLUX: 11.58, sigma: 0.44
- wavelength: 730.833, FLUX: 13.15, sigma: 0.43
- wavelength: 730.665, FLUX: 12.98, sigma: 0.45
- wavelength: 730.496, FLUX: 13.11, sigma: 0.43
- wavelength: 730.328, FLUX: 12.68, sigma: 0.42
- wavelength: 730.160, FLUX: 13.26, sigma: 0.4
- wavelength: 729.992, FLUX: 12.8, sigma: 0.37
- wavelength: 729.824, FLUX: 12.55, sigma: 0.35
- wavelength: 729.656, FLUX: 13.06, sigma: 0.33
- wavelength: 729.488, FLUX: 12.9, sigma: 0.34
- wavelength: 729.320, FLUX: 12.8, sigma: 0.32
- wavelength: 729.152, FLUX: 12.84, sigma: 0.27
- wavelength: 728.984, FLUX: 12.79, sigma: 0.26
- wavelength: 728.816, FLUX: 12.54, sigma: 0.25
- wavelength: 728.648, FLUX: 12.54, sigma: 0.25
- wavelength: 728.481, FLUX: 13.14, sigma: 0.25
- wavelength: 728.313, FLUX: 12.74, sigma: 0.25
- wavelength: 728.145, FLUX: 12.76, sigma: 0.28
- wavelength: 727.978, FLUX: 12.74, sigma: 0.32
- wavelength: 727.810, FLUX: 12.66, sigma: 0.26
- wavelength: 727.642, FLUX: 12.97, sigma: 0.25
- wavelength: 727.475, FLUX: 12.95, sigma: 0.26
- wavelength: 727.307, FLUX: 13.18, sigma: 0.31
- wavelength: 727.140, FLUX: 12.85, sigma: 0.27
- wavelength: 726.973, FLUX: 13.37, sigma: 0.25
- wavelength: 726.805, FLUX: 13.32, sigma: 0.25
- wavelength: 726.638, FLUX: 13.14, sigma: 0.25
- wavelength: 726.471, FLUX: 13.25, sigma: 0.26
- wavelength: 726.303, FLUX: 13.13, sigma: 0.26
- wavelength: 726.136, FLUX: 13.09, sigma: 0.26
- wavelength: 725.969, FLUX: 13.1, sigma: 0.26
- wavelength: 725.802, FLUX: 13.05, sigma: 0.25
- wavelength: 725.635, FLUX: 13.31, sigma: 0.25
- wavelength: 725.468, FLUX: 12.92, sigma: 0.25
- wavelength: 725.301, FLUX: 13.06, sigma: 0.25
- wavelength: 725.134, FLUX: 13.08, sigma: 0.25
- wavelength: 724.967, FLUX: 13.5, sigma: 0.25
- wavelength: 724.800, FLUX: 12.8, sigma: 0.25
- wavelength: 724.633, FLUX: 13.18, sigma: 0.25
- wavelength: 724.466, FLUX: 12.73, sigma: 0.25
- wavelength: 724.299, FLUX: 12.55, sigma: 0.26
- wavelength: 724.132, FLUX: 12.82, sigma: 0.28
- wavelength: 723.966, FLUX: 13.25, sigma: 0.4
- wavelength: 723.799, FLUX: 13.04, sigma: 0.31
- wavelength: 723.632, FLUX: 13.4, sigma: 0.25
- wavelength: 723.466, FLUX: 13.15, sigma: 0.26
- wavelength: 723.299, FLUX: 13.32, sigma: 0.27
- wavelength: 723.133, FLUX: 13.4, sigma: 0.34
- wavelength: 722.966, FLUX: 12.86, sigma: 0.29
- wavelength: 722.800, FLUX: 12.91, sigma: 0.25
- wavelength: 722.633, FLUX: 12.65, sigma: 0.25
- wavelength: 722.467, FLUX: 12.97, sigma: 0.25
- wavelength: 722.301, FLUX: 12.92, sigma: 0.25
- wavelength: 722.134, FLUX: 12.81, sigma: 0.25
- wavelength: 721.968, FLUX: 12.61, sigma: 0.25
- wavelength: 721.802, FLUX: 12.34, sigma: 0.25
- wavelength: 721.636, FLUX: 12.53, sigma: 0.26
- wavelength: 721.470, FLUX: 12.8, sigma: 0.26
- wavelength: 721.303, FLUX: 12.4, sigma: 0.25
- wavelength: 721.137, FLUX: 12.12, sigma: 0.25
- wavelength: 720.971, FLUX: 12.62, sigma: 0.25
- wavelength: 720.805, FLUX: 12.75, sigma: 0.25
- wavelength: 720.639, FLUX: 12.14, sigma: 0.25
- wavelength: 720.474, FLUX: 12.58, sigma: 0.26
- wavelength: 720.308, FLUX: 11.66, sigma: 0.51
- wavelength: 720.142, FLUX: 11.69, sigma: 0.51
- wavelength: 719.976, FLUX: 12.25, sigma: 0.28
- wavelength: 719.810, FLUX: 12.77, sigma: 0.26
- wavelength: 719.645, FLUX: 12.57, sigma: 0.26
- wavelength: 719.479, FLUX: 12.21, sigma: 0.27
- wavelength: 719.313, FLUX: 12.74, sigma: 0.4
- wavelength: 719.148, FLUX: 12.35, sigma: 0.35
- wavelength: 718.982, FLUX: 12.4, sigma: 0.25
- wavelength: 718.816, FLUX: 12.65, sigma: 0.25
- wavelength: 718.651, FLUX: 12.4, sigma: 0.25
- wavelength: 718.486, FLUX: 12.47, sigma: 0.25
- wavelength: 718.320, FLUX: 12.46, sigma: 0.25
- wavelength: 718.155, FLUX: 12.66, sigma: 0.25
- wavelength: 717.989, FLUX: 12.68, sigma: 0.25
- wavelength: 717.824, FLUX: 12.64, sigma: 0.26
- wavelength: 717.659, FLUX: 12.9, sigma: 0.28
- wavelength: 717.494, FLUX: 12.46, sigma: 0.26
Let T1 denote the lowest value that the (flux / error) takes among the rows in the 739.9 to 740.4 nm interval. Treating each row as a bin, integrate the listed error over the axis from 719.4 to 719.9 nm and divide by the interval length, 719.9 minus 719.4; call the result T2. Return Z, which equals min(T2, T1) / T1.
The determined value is 0.0050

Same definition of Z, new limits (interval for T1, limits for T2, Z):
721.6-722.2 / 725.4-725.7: 0.0052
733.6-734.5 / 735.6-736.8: 0.0099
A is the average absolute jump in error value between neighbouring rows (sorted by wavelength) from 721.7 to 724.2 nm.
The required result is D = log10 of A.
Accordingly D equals -1.5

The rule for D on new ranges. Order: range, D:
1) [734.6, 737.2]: -1.5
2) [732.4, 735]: -1.1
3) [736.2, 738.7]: -2.0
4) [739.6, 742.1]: -1.4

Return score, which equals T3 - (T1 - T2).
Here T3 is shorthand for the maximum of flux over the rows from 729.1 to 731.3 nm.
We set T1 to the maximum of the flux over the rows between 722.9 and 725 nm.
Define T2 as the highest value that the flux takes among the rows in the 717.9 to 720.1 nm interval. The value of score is 12.5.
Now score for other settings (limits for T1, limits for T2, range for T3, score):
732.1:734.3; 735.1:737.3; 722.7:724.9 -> 13.4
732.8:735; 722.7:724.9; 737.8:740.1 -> 13.7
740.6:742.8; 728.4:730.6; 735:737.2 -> 13.2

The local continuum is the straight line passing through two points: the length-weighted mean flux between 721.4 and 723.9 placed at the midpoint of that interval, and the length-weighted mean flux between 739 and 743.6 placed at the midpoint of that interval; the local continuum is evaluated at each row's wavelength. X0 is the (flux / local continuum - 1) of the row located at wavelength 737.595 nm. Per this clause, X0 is 0.033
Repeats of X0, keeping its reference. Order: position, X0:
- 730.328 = -0.043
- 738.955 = -0.008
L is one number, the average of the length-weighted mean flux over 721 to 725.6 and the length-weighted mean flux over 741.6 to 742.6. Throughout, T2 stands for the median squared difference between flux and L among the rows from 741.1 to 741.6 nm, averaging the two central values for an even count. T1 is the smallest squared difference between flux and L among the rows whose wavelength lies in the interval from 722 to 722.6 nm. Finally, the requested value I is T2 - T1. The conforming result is 0.2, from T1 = 0.07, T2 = 0.219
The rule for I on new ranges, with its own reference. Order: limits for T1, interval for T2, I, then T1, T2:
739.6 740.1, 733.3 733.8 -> -0.1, 0.45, 0.334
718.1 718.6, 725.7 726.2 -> -0.3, 0.33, 0.020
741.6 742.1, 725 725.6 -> -0.1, 0.12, 0.030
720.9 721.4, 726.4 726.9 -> -0.4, 0.37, 0.008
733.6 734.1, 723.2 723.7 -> 0.0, 0.00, 0.008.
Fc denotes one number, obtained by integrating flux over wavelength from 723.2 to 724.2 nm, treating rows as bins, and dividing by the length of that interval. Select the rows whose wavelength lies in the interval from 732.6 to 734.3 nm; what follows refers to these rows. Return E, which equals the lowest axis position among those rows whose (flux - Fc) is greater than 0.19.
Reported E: 732.686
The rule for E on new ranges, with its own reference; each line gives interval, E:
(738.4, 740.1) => 738.445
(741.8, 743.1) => 741.853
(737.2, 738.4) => 737.255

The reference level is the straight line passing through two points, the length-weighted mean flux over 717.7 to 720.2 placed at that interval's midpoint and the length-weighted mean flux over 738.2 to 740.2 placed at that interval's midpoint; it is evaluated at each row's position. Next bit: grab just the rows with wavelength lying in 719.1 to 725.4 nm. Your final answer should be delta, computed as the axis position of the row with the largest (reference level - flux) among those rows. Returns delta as 720.308 nm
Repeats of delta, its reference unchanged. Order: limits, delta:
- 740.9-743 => 742.366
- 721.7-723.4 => 721.802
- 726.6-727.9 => 727.810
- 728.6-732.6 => 731.001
